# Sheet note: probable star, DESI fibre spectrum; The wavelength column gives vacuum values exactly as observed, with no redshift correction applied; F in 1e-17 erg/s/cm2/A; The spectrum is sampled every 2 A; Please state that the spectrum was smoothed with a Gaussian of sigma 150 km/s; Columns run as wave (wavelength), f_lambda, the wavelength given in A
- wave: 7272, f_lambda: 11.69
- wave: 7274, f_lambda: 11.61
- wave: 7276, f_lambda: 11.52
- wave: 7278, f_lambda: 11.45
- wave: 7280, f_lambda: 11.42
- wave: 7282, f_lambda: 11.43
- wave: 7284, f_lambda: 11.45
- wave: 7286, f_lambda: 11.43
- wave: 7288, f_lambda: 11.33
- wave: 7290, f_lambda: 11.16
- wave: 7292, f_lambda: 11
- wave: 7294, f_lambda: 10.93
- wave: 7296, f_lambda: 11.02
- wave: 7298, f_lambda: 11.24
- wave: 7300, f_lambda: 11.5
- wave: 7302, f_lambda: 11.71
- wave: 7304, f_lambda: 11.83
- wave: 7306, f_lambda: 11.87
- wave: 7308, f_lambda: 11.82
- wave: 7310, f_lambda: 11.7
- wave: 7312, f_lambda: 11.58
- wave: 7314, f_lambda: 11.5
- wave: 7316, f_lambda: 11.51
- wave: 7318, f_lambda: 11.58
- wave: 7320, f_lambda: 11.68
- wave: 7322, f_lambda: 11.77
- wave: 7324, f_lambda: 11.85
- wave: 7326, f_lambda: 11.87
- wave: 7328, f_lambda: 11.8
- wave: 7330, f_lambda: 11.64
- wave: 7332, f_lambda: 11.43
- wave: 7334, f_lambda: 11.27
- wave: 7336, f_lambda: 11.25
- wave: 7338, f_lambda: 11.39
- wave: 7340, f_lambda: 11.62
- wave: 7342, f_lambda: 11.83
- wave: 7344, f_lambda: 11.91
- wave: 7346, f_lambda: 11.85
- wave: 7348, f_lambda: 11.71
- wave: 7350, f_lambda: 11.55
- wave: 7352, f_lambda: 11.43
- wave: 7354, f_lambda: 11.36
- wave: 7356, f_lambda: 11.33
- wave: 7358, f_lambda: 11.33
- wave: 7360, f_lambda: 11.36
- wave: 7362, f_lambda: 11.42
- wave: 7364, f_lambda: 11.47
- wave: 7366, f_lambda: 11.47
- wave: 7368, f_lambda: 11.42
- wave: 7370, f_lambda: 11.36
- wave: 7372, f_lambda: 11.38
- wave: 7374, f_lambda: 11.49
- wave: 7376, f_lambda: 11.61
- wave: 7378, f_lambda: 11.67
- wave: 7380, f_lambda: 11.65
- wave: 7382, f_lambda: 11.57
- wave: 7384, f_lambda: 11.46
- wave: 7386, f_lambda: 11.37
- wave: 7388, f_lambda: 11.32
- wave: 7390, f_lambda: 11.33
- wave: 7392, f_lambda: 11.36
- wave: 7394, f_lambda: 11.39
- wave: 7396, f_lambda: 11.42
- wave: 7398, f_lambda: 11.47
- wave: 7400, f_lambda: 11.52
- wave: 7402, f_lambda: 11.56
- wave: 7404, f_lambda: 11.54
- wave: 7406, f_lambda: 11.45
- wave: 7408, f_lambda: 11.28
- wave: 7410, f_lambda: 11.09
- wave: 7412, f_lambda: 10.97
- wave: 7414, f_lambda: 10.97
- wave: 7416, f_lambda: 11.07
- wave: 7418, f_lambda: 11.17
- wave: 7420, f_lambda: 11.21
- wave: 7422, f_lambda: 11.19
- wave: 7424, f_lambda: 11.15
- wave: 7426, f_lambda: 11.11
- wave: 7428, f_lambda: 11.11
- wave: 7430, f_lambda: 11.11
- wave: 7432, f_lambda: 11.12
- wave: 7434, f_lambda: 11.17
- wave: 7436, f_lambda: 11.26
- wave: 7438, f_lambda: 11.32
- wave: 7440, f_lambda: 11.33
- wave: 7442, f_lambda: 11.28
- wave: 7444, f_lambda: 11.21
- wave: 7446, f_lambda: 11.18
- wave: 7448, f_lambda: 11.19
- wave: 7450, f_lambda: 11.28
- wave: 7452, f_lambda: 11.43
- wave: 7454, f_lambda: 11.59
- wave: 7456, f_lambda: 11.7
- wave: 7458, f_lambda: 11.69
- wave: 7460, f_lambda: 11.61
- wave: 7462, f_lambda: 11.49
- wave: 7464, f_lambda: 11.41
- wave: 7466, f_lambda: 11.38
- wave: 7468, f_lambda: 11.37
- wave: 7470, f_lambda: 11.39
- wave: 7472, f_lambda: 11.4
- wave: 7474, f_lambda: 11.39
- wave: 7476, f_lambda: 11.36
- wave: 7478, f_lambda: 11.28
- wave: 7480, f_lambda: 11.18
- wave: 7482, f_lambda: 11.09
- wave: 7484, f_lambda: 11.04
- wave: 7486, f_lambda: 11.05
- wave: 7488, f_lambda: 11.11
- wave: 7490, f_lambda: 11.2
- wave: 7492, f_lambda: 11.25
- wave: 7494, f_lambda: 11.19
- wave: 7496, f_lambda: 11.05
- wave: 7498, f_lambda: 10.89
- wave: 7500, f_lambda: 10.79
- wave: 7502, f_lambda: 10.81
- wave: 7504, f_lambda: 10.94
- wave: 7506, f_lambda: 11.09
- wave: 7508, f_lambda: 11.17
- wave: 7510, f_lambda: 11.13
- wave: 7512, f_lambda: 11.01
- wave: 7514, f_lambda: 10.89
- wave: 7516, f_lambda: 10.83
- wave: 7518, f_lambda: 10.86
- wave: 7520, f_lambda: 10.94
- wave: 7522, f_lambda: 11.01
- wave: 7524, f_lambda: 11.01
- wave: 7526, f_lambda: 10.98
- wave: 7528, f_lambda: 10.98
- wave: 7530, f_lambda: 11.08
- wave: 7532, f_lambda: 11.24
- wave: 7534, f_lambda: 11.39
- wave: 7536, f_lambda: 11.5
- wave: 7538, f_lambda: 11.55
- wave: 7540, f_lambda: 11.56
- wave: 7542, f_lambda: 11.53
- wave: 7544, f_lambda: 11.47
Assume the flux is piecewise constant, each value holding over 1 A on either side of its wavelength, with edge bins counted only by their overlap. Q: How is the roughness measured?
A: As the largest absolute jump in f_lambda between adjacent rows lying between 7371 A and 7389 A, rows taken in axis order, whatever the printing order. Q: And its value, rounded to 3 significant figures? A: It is 0.120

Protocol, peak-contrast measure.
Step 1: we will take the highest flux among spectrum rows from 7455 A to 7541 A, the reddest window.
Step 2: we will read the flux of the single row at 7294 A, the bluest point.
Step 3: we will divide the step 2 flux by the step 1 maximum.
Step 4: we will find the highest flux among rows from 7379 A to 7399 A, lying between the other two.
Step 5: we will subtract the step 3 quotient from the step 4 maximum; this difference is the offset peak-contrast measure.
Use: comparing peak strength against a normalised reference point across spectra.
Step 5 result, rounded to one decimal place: 10.7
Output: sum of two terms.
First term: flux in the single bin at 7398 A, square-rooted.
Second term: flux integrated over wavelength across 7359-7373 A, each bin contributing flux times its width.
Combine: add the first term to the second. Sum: 163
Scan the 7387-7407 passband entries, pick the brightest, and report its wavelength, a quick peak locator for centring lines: 7402 A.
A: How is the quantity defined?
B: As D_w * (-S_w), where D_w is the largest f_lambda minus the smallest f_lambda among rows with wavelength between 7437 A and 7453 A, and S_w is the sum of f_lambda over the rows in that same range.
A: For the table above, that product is -23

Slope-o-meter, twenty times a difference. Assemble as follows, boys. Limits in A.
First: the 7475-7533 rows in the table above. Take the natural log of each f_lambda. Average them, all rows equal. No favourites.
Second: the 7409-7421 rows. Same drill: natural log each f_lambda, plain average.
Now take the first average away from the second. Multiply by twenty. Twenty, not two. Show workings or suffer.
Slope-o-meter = 0.1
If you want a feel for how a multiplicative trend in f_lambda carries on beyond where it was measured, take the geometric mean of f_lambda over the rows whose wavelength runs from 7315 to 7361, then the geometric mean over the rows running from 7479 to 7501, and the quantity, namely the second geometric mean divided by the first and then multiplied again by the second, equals 10.6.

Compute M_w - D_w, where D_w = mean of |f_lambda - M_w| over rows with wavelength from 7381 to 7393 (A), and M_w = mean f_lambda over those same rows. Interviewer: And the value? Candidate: 11.3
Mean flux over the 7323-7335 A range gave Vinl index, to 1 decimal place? 11.6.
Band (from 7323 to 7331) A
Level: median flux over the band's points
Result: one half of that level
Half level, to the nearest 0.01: 5.91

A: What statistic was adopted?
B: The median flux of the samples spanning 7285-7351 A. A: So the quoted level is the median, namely 11.58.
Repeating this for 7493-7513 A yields 11.03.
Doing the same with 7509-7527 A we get 10.98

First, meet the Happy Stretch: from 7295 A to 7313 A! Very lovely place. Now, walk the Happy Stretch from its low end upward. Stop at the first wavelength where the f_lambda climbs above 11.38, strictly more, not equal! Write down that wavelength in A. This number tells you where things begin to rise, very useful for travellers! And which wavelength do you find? 7300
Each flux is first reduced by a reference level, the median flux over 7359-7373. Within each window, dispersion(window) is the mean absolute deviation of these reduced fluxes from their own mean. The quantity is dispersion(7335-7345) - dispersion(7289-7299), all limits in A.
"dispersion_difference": 0.12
